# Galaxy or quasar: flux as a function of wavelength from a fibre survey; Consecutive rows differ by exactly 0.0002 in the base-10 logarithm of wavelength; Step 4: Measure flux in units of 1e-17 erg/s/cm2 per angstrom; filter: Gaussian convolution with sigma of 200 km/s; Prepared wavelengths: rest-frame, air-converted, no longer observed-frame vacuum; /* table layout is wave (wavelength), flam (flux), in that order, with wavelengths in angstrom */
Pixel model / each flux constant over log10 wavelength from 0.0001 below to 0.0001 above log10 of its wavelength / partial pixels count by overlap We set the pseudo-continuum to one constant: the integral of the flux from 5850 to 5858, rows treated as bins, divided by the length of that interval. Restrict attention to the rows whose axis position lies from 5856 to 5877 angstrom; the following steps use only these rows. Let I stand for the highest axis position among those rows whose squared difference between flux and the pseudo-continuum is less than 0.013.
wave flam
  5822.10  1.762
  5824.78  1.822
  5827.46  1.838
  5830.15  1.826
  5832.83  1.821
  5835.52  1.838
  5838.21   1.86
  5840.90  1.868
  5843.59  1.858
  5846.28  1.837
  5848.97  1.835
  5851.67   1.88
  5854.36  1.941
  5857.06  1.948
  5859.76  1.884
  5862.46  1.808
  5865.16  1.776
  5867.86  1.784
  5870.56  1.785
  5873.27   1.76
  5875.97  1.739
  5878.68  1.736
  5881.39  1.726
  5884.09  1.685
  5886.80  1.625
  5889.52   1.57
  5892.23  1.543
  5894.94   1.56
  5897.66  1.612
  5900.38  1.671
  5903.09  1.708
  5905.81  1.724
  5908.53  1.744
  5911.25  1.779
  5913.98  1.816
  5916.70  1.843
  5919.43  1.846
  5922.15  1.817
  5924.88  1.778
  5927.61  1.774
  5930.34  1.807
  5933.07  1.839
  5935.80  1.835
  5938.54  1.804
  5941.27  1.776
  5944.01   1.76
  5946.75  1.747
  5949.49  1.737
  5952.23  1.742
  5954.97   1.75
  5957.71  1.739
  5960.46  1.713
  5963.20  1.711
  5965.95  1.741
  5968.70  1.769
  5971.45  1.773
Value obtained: 5862.46 angstrom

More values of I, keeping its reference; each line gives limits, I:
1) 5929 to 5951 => 5938.54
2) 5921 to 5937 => 5935.80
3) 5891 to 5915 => 5913.98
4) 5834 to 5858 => 5857.06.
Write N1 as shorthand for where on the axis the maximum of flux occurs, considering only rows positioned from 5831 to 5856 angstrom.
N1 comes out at 5854.36 angstrom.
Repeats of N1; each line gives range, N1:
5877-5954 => 5919.43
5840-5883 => 5857.06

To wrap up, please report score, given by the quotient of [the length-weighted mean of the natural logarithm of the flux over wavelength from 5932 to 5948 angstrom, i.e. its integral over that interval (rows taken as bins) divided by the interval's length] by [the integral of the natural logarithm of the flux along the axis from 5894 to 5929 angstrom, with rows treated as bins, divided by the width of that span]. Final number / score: 1.05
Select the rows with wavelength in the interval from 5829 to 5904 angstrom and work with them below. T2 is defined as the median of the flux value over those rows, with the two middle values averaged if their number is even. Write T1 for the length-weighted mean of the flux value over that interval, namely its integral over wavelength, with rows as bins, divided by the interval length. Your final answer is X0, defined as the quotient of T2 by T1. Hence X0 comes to 1.010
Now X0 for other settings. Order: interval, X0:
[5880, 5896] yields 0.986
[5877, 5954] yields 1.005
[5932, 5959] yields 0.990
